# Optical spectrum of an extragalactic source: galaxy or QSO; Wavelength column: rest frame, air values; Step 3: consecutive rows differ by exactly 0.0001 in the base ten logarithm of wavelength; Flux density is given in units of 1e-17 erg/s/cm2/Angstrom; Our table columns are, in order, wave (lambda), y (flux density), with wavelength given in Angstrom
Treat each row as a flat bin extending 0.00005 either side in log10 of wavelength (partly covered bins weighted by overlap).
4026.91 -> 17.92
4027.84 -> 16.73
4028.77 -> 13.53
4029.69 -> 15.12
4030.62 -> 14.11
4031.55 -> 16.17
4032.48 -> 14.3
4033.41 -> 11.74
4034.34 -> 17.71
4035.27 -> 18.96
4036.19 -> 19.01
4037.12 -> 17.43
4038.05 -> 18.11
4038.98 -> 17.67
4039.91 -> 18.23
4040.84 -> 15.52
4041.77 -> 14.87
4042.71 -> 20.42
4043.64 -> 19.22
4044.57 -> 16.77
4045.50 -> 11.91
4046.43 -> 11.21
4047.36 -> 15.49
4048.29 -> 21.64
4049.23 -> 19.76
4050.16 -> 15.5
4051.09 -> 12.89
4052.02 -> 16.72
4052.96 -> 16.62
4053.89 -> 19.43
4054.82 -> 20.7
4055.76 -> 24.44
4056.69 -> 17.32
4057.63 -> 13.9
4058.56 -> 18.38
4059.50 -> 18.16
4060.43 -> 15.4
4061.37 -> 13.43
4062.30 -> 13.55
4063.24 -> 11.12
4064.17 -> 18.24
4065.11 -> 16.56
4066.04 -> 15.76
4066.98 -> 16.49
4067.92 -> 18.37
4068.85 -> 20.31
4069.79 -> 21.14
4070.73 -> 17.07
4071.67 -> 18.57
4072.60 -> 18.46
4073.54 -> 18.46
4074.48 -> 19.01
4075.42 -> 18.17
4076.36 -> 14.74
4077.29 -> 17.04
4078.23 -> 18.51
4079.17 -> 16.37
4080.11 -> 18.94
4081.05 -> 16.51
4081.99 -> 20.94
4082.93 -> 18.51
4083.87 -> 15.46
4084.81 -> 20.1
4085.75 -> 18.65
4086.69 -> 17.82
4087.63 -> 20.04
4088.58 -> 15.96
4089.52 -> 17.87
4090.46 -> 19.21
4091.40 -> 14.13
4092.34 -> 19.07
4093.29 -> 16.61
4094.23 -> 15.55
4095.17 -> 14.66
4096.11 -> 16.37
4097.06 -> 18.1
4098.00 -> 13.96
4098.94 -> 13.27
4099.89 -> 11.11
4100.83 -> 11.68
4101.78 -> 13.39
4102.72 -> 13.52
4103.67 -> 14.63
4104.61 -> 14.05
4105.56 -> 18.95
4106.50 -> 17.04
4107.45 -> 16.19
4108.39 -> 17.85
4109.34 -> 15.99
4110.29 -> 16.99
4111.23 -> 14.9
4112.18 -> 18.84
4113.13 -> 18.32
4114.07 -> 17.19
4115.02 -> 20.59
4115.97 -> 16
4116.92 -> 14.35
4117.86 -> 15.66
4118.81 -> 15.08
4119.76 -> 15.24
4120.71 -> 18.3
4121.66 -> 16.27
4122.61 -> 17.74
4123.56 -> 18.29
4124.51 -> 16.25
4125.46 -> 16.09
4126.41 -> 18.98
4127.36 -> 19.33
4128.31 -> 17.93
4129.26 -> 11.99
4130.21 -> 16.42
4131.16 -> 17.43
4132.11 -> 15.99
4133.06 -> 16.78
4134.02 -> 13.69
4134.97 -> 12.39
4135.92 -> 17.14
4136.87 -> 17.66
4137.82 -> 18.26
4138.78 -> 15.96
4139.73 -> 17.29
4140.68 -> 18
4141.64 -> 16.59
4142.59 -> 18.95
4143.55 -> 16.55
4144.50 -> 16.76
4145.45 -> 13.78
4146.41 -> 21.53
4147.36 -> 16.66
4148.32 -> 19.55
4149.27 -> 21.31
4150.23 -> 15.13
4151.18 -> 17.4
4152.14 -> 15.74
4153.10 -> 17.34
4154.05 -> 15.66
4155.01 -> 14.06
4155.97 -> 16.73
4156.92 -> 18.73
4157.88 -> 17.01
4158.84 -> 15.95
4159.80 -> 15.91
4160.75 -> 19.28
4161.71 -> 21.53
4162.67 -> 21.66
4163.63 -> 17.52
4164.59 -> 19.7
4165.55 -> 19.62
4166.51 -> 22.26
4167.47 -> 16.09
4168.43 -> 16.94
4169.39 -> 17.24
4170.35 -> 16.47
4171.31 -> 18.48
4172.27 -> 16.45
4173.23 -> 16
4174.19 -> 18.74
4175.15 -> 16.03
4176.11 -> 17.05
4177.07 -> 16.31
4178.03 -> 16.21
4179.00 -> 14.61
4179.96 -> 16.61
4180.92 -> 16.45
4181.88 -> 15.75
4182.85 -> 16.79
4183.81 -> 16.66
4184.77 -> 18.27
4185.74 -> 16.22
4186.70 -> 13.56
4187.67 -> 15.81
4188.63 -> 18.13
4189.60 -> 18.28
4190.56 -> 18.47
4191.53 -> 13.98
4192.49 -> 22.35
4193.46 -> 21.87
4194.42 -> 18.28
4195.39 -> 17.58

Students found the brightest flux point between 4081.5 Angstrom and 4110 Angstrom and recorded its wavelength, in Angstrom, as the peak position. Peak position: 4081.99 Angstrom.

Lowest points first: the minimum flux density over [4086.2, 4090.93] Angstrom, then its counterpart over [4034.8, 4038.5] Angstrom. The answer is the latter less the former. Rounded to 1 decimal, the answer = 1.5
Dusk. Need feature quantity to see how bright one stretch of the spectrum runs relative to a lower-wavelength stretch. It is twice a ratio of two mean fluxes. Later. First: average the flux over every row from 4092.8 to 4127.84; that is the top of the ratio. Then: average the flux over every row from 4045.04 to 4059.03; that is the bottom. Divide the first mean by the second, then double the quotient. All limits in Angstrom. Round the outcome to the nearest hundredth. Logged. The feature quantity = 1.89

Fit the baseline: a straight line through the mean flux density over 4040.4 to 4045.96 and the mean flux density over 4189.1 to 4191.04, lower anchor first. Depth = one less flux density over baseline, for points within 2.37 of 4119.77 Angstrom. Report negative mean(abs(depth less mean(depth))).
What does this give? -0.053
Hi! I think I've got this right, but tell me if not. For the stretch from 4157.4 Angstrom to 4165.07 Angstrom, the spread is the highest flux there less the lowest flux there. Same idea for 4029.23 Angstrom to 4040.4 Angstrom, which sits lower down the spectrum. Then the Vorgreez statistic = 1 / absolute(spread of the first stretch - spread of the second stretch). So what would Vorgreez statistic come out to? 0.66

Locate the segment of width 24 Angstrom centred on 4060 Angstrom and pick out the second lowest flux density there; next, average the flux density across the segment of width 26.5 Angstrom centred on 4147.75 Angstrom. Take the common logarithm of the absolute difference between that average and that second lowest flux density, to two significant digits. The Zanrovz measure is 0.62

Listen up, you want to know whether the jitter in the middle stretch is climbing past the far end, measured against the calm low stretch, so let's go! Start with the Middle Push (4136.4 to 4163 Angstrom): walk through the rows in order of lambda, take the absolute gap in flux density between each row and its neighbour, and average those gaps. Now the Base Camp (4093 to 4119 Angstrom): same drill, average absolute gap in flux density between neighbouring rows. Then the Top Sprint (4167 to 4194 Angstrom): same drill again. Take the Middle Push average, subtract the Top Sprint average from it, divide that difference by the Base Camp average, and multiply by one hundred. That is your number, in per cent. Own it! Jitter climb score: 33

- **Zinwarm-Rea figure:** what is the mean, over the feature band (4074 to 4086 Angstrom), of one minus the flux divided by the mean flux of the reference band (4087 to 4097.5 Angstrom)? -0.05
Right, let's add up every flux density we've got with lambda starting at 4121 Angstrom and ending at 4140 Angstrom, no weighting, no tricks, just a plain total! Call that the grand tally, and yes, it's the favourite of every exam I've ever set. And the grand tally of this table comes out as 332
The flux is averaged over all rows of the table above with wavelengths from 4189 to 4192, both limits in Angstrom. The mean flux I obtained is 16.9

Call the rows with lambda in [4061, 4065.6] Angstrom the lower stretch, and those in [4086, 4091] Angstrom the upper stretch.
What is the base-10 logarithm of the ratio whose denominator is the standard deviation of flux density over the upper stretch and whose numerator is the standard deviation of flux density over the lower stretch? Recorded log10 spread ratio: 0.26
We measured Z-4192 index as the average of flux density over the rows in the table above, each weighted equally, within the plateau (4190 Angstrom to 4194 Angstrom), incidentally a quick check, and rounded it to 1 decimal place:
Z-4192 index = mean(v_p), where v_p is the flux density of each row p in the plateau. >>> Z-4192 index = 19.2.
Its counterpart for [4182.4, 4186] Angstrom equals 17.0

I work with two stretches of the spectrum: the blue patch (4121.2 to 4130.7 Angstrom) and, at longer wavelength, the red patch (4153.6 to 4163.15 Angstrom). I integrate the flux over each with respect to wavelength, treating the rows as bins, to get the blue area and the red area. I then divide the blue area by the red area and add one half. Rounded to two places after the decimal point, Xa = 1.45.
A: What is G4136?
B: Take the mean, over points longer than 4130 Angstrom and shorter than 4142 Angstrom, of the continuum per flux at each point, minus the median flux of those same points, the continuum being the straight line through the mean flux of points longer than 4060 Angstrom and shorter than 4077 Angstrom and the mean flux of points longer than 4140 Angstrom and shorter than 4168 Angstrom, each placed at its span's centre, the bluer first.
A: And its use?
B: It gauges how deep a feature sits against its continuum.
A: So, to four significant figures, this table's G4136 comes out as -15.69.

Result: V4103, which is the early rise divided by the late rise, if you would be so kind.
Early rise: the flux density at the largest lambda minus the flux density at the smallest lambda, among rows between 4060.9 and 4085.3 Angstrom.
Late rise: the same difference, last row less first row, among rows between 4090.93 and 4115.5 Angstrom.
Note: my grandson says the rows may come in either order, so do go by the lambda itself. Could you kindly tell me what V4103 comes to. 1.0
